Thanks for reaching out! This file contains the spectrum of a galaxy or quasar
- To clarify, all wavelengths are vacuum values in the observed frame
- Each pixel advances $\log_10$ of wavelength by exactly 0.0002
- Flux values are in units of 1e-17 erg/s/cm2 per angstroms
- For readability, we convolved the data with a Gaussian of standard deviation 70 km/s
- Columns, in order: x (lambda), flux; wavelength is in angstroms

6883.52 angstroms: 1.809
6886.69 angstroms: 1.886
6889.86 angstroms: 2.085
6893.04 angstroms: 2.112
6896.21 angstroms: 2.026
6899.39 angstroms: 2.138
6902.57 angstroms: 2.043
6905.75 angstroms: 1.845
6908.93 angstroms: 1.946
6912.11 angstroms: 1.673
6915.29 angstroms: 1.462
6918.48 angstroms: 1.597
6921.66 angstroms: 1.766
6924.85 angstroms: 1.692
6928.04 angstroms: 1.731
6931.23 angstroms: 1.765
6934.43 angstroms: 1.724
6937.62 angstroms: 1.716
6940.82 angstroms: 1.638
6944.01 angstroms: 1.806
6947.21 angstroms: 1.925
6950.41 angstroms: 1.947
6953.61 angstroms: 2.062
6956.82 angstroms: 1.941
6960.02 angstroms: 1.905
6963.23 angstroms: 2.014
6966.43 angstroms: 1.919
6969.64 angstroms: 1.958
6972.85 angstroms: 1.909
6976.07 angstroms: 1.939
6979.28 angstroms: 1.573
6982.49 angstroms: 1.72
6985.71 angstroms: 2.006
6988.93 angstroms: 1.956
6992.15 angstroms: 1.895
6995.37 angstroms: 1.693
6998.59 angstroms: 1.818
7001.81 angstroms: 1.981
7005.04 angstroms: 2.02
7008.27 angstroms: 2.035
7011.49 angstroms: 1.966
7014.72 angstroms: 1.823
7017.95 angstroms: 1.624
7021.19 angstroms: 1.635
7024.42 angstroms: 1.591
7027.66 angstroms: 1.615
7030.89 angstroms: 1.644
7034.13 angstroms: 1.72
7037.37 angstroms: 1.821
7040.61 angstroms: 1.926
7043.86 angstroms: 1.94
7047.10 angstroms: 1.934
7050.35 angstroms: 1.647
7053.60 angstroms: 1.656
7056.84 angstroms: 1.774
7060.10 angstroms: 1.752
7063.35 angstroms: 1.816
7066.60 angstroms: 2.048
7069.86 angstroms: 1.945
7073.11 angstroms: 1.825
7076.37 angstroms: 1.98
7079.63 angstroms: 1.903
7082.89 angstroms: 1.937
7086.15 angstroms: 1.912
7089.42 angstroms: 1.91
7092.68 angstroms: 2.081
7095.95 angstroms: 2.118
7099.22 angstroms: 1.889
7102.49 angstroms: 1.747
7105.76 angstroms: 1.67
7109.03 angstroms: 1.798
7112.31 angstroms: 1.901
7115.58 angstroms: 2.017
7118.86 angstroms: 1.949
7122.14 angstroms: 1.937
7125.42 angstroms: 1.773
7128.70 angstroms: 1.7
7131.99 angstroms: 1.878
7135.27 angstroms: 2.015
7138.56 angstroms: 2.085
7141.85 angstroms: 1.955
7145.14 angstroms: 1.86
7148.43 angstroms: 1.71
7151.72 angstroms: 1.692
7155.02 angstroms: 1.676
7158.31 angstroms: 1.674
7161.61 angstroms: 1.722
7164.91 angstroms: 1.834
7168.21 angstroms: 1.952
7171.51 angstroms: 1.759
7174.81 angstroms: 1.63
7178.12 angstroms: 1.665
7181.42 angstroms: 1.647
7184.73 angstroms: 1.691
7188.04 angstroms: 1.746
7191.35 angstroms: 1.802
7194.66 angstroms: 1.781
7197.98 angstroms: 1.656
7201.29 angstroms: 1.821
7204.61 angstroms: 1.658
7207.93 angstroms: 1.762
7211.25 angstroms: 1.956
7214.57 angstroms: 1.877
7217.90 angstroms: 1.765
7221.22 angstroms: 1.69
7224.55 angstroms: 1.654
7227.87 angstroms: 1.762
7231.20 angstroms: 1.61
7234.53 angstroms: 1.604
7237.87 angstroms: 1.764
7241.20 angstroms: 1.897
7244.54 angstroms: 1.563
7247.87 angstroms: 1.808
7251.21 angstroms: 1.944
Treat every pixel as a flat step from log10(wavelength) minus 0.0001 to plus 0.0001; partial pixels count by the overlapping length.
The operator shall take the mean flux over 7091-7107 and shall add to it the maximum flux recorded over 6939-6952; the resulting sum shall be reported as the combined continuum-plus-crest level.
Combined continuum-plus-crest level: 3.85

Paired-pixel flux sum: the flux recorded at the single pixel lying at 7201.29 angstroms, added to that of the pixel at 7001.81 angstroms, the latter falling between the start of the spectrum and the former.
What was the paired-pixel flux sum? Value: 3.80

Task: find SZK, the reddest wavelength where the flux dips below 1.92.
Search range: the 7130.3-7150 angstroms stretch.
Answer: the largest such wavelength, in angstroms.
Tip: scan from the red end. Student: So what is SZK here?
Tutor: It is 7148.43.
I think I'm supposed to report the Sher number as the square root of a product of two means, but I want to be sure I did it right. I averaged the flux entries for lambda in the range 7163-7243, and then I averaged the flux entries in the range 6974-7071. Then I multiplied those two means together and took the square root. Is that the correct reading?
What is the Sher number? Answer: 1.78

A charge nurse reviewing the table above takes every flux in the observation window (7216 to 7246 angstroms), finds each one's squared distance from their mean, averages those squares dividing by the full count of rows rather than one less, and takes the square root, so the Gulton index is 0.100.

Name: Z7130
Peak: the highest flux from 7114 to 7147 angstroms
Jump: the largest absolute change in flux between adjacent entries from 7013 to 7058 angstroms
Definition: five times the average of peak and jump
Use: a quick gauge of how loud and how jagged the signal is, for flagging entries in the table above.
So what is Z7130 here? 5.93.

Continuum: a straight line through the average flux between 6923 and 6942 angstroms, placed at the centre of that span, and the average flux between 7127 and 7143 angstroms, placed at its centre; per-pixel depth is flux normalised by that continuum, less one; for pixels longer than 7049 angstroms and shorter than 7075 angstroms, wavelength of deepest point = 7050.35 angstroms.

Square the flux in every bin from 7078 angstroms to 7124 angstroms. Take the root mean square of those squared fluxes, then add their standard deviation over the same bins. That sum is 4.1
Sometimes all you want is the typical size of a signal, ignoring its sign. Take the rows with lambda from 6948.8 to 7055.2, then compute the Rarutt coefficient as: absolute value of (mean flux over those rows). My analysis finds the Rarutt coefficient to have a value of 1.84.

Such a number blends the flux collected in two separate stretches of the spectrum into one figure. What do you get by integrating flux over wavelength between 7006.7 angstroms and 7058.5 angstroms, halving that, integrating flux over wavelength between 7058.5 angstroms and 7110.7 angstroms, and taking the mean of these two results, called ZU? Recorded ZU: 72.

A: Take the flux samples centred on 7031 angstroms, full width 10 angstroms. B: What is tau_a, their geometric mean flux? 1.66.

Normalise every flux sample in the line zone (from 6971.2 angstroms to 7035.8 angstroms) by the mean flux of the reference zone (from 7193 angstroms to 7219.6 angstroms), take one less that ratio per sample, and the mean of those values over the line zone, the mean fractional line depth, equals -0.01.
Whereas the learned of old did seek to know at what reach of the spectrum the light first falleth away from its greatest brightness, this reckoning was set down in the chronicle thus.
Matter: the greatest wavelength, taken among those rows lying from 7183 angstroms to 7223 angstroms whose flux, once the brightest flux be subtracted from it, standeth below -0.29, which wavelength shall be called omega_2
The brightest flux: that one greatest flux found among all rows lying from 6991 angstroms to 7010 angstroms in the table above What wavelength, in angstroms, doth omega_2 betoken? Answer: 7221.22 angstroms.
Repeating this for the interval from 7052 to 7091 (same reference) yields 7053.60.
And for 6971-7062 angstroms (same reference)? 7053.60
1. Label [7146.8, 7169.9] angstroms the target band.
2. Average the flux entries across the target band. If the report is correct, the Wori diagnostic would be 1.75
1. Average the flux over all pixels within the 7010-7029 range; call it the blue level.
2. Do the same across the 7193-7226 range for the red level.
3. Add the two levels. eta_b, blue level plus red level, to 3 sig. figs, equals 3.47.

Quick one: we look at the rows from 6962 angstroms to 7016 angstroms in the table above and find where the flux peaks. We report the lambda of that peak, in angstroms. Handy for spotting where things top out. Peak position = 7008.27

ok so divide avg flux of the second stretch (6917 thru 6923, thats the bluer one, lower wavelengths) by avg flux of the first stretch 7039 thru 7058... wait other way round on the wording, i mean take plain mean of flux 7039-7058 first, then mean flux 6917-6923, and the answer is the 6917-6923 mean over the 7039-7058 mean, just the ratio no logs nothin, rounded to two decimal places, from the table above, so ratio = 0.93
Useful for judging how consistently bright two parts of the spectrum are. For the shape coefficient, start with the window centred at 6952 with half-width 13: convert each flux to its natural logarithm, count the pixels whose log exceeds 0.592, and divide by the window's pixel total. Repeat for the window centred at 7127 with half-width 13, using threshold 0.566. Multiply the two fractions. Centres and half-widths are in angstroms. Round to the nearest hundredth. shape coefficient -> 0.66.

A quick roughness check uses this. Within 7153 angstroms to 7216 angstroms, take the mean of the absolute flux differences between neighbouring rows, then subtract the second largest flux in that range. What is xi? -1.86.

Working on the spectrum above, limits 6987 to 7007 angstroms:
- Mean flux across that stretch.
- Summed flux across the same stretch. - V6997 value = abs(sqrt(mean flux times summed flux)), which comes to 4.6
